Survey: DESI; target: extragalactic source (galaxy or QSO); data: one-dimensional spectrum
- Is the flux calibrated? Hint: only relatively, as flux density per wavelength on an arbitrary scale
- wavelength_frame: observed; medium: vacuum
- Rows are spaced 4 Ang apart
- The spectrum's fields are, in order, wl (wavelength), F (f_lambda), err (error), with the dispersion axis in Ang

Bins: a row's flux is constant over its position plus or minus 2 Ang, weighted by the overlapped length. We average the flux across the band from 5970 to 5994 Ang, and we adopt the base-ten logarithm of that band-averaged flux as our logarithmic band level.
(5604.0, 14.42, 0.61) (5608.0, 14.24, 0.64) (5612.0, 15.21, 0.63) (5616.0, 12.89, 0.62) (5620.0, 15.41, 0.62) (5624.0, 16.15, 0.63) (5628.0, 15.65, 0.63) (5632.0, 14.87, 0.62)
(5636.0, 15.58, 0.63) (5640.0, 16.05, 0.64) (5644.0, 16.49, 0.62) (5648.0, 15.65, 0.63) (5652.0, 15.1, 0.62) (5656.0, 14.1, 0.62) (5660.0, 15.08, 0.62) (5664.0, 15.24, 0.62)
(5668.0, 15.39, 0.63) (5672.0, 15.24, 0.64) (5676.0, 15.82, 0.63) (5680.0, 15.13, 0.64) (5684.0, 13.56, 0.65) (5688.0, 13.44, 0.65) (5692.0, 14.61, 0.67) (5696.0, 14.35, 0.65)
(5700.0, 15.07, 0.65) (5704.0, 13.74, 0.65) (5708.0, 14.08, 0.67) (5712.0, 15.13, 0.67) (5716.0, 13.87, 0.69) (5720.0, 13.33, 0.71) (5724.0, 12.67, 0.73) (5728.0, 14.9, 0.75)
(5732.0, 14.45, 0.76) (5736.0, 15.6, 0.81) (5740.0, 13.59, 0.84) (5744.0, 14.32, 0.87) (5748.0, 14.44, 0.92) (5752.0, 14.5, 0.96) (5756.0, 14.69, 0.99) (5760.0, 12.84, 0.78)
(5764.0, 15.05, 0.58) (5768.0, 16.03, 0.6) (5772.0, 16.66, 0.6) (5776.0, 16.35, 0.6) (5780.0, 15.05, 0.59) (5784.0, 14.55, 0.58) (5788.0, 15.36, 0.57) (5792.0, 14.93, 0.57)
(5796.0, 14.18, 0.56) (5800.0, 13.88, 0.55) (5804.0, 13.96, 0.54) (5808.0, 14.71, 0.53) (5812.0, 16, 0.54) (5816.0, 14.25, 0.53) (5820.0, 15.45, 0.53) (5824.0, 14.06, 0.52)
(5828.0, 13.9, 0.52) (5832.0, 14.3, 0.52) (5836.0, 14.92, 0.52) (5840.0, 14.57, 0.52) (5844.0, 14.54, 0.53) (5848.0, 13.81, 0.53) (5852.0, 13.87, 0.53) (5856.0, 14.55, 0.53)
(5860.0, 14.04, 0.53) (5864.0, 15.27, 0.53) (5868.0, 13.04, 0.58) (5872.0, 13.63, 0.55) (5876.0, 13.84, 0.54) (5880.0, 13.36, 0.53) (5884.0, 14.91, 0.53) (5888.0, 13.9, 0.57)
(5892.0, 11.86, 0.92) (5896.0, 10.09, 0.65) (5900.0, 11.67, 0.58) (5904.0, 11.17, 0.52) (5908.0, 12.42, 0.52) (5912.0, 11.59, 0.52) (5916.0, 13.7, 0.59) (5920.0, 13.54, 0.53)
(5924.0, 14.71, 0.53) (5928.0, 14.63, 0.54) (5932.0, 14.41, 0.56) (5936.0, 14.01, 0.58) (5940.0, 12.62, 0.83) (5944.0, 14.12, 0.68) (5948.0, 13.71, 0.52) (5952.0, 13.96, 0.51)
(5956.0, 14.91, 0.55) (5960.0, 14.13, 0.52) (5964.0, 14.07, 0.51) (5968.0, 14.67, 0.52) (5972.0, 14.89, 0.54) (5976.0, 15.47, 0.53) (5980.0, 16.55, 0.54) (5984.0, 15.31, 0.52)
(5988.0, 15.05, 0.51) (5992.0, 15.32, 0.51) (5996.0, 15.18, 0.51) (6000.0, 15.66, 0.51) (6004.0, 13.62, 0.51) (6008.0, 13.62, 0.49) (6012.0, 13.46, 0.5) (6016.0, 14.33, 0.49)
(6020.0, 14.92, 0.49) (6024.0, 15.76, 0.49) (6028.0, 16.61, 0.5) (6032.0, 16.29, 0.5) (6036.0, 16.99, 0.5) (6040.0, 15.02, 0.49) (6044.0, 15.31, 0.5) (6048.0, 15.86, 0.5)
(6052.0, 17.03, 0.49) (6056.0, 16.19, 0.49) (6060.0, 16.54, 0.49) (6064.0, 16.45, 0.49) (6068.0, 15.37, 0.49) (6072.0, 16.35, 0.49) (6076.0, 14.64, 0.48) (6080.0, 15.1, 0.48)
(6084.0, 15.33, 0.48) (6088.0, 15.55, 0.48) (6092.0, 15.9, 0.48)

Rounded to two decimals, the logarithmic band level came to 1.19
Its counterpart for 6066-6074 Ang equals 1.20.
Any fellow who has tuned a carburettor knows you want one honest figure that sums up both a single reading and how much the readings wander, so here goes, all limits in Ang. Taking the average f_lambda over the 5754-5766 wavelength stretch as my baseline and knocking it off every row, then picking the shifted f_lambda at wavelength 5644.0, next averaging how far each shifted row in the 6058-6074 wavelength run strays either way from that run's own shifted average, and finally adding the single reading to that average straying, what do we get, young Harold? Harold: 2.70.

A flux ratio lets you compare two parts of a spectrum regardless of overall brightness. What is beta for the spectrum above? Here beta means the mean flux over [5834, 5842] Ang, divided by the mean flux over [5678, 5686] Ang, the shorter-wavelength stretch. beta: 1.03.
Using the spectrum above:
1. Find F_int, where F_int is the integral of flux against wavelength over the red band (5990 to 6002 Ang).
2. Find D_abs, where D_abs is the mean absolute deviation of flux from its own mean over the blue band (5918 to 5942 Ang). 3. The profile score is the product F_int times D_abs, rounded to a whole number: 112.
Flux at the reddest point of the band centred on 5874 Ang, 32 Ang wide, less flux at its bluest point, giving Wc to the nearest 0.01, -0.14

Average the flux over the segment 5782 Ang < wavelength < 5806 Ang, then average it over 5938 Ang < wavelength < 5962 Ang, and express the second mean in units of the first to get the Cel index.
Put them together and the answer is 0.96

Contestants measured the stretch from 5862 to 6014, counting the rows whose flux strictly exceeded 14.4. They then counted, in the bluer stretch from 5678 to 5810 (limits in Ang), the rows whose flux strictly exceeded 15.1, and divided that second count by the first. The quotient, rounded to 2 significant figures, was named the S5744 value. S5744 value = 0.47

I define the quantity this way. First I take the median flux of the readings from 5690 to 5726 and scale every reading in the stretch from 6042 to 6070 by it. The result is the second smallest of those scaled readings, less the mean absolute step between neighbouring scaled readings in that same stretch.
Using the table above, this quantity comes 1.04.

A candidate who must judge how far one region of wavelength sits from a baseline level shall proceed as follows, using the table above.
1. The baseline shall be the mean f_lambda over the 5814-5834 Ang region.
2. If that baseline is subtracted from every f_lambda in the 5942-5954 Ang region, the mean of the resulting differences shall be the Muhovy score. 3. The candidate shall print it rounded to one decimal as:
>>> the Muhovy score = -0.5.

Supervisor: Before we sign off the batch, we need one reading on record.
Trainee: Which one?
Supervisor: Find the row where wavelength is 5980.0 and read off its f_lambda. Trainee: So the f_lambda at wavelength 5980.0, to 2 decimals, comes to 16.55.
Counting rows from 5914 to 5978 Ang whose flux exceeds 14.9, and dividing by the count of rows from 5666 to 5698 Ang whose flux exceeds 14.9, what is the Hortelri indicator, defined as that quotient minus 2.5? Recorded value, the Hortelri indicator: -2.0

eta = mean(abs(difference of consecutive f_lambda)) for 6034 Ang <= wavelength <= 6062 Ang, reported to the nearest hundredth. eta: 0.86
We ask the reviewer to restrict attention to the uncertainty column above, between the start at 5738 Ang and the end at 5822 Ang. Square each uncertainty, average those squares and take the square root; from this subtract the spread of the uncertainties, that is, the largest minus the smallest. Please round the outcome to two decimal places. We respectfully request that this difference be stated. 0.22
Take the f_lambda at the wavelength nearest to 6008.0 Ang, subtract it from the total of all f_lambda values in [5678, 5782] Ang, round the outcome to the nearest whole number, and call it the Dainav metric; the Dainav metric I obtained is 364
